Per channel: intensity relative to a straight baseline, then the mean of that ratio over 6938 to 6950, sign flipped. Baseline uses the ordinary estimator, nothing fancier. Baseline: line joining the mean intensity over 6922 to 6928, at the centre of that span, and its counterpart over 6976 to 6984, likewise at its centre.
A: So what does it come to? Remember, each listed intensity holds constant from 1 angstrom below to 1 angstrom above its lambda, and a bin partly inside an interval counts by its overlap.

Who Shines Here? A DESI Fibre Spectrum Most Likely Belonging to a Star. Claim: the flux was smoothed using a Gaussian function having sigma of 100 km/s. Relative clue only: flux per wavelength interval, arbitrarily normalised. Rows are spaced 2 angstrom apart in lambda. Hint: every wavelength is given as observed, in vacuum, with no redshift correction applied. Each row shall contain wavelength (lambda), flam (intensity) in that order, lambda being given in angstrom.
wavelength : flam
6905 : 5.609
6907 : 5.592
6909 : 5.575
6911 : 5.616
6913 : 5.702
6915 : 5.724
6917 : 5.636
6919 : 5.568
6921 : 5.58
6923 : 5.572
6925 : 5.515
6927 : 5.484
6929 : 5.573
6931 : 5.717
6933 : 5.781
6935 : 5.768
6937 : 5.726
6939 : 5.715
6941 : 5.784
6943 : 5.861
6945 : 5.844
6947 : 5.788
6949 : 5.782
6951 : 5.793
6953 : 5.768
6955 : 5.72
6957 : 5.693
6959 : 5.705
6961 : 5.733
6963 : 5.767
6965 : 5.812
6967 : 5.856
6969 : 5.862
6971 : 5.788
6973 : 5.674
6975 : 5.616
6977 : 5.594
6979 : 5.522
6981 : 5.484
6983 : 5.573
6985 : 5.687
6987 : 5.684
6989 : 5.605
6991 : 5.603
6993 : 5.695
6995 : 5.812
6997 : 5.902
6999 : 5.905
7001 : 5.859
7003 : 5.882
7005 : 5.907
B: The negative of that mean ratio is -1.05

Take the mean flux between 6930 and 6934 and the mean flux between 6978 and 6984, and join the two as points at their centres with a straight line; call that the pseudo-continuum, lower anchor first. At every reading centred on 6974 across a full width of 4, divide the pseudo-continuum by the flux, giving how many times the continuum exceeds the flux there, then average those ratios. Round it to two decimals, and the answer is 0.98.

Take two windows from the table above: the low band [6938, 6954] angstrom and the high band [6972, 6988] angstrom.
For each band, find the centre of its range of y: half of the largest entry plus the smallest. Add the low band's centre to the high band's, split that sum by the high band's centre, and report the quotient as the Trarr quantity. 2.04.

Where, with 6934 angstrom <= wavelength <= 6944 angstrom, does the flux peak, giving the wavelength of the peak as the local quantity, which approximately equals 6943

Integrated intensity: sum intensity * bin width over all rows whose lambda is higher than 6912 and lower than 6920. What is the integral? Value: 45.26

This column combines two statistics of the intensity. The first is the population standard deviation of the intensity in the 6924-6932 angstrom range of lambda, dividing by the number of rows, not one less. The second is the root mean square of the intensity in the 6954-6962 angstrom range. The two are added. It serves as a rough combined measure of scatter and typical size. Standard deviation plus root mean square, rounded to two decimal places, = 5.80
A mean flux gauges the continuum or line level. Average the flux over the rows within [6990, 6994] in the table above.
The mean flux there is 5.65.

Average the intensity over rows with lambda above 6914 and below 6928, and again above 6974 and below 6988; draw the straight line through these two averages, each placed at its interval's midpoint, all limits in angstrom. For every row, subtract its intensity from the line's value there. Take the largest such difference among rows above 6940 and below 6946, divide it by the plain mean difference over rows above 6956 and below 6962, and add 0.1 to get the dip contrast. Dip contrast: 1.7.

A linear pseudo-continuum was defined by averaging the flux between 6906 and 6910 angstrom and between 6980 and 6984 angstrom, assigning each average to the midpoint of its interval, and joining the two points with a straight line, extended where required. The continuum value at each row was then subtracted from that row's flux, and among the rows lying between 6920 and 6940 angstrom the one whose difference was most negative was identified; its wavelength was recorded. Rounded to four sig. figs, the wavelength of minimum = 6927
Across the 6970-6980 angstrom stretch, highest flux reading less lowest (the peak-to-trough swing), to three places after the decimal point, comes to 0.266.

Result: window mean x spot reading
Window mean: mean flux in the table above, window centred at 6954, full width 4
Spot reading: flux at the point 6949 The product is 33.2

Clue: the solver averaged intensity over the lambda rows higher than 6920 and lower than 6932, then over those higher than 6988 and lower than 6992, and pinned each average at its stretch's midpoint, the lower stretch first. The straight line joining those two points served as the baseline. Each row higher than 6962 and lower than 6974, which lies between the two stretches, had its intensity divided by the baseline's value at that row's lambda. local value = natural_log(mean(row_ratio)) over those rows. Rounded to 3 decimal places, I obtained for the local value 0.035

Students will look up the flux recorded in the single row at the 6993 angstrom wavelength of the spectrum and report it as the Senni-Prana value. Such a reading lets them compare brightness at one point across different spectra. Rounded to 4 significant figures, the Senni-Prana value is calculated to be 5.695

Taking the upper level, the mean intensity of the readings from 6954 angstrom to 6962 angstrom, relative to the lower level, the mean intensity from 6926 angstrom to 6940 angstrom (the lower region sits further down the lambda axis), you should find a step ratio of 1.01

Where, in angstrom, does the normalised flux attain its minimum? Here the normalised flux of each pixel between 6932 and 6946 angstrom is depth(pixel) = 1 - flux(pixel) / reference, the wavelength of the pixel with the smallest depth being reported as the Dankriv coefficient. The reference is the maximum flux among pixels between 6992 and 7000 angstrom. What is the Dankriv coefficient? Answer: 6943 angstrom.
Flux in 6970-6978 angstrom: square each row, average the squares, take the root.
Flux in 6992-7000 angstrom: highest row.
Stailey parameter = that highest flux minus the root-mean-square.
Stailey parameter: 0.2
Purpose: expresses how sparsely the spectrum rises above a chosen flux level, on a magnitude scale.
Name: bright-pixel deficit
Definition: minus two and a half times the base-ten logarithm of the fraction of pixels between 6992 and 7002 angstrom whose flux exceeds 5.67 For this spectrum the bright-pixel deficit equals 0.0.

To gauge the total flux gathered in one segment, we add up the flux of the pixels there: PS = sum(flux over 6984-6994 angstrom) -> 28.3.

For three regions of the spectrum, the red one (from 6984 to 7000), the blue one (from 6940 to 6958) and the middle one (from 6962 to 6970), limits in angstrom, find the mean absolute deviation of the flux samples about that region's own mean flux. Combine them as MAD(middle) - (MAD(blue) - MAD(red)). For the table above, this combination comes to 0.10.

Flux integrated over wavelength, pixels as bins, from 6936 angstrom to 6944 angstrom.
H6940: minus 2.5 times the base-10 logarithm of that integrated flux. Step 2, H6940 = -4.16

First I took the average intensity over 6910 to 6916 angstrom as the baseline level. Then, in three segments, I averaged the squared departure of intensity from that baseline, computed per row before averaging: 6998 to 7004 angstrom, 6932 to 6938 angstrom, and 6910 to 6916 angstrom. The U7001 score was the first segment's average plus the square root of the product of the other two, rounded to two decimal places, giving 0.04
